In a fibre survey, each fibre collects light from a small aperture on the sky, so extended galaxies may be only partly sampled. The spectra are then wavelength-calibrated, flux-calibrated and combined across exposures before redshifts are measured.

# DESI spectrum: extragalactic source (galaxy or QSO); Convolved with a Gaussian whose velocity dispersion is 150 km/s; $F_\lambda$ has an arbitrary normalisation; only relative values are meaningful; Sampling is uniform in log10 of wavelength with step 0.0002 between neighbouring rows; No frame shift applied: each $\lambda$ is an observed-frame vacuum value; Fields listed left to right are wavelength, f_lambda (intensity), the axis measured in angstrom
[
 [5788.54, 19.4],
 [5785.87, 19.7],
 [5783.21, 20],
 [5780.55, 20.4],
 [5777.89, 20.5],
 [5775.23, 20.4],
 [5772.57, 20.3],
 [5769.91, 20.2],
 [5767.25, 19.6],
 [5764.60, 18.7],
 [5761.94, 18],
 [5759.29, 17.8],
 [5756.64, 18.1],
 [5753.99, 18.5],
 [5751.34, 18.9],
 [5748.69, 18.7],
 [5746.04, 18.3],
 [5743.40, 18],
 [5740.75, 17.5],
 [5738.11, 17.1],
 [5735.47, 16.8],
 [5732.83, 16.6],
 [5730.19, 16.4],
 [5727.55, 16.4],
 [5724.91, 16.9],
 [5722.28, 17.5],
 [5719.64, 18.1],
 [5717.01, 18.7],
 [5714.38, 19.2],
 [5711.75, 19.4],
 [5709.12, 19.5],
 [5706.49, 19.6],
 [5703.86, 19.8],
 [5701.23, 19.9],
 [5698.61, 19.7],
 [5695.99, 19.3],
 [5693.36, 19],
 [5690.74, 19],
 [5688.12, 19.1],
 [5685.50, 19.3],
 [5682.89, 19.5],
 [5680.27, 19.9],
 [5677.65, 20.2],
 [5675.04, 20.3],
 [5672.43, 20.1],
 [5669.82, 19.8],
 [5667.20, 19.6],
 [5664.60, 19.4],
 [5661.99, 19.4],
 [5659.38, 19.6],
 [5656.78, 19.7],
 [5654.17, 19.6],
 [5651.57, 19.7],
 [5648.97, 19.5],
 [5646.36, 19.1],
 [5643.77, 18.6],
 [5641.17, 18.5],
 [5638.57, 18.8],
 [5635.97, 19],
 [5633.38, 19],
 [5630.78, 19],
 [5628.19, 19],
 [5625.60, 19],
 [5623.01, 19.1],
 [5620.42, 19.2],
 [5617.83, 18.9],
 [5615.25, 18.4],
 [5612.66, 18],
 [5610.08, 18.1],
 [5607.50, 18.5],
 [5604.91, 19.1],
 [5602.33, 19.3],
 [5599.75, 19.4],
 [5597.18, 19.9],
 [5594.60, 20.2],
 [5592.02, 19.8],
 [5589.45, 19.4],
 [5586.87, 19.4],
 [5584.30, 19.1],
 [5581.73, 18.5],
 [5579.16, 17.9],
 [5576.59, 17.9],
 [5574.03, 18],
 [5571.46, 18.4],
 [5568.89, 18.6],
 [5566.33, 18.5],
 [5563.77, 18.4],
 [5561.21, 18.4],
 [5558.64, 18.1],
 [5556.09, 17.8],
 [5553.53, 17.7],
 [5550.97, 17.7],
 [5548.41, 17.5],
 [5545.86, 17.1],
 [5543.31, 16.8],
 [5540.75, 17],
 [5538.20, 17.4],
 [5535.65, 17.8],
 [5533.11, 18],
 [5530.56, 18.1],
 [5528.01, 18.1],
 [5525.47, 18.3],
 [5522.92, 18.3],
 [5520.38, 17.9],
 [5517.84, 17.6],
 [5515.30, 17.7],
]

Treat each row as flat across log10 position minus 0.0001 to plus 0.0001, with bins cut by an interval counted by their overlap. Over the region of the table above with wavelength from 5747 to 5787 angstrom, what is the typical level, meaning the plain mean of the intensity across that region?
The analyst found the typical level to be 19.3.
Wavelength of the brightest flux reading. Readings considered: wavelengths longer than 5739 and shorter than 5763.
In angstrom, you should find 5751.34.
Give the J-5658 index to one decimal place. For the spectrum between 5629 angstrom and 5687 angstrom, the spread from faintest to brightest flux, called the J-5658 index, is 1.8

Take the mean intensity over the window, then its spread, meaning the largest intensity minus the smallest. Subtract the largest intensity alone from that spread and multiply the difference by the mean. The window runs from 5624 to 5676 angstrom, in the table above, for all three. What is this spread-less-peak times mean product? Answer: -358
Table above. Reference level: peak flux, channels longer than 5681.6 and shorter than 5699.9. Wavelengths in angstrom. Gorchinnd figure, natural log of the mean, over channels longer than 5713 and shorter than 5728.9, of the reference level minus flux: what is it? 0.6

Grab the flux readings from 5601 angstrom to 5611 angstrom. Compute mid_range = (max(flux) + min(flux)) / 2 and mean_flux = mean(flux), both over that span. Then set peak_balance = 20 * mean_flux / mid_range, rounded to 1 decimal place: 20.1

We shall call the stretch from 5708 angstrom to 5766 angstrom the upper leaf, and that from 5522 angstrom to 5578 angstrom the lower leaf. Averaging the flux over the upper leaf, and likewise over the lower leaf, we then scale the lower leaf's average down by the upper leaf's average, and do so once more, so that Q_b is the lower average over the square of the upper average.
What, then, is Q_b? 0.0555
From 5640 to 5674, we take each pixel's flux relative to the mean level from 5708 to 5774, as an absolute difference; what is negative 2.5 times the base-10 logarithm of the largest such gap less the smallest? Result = -0.51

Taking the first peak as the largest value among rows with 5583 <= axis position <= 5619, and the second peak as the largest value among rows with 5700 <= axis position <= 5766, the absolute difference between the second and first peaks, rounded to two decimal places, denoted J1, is 0.30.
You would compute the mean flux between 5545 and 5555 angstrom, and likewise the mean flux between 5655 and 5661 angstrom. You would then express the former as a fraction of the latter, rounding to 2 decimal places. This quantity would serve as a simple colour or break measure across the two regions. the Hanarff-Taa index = 0.89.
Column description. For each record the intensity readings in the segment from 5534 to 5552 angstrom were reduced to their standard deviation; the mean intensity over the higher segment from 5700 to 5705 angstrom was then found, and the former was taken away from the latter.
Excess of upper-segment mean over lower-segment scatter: 19.5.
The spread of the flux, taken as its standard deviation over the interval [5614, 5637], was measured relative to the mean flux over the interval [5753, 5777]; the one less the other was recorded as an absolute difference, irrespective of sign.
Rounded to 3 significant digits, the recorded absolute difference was 18.9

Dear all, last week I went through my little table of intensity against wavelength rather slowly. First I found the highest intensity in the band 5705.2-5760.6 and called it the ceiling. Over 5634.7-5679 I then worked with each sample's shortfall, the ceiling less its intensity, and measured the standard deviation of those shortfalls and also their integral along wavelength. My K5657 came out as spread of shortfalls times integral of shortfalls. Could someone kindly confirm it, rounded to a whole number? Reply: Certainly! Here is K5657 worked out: 3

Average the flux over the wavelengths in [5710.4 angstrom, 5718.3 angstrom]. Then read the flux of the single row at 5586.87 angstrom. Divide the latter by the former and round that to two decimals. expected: 1.02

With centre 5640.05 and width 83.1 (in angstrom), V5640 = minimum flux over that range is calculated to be 18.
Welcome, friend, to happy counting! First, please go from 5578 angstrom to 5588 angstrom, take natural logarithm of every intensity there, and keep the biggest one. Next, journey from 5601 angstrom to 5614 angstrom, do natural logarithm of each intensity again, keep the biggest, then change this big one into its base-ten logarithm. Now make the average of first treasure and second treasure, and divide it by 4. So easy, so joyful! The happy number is 0.430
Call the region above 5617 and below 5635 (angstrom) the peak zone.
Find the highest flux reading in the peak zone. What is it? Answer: 19.2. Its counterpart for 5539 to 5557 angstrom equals 17.8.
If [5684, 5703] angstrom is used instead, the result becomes 19.9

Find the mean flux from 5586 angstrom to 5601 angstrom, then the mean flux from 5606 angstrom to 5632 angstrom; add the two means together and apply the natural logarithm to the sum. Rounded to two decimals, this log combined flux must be 3.65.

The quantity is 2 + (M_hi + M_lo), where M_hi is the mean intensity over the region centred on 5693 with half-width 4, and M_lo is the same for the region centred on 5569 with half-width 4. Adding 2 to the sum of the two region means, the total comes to 39.6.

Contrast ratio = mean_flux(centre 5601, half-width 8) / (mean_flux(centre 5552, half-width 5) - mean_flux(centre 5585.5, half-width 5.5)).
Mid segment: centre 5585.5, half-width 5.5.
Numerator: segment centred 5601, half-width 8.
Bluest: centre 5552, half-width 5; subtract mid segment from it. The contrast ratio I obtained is -14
